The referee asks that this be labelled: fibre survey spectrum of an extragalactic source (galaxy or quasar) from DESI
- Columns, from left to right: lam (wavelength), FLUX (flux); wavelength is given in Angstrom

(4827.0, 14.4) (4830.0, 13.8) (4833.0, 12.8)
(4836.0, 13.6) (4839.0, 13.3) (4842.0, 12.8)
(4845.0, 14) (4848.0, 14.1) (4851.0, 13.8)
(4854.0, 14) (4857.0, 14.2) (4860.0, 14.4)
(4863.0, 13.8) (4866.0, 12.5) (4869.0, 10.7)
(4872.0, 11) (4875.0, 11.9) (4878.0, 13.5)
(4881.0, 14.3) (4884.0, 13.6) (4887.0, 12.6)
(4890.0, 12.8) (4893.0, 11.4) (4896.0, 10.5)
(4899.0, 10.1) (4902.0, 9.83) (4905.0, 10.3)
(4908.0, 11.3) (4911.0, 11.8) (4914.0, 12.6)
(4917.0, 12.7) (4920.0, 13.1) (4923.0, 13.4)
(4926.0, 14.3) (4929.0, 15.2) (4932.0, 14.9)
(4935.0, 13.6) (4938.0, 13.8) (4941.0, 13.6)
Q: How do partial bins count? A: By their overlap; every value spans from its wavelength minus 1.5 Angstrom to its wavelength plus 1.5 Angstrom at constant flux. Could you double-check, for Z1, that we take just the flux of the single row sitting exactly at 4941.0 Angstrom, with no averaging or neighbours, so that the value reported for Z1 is 13.6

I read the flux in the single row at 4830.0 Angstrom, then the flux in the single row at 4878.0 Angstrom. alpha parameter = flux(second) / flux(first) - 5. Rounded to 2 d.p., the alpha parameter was -4.02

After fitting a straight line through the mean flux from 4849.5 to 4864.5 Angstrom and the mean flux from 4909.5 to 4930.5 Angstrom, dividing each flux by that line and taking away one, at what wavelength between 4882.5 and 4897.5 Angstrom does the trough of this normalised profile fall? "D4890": 4896.0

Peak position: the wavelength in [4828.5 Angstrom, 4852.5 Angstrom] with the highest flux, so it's 4848.0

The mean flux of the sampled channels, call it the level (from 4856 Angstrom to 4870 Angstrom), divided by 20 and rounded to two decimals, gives 0.66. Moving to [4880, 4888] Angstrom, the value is 0.68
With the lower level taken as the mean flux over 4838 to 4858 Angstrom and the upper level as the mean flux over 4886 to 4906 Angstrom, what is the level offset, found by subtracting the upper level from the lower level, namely 2.7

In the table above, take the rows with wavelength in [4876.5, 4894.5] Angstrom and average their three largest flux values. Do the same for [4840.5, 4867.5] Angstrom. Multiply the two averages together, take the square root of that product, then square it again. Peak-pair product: 196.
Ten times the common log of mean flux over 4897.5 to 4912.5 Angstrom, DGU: 10.3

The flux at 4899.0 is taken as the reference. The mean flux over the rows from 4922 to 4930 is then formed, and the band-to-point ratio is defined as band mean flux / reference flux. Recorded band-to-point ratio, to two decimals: 1.42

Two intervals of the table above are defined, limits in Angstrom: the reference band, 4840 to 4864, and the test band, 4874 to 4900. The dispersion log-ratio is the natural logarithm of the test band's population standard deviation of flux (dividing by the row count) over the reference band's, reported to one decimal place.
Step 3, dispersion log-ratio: 1.1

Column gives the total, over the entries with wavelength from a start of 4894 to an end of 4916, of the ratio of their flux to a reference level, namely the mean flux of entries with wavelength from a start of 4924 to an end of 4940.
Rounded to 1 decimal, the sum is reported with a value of 5.3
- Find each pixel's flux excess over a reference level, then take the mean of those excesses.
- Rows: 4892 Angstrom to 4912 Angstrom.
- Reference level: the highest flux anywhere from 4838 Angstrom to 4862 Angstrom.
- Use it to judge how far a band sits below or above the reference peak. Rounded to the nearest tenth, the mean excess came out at -3.7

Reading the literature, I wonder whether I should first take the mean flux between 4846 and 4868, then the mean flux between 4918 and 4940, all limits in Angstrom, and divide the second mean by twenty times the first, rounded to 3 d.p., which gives 0.051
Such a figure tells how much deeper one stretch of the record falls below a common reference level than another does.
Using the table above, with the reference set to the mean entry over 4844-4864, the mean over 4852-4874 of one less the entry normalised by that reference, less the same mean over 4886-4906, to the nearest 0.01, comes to -0.13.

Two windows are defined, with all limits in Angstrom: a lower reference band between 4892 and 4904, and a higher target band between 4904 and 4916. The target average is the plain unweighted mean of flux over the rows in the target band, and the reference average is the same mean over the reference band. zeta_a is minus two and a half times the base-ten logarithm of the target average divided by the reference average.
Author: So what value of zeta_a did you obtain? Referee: -0.1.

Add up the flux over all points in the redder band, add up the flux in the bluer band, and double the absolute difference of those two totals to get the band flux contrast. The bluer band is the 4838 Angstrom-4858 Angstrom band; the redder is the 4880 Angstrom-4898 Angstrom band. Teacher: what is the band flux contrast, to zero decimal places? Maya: 42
